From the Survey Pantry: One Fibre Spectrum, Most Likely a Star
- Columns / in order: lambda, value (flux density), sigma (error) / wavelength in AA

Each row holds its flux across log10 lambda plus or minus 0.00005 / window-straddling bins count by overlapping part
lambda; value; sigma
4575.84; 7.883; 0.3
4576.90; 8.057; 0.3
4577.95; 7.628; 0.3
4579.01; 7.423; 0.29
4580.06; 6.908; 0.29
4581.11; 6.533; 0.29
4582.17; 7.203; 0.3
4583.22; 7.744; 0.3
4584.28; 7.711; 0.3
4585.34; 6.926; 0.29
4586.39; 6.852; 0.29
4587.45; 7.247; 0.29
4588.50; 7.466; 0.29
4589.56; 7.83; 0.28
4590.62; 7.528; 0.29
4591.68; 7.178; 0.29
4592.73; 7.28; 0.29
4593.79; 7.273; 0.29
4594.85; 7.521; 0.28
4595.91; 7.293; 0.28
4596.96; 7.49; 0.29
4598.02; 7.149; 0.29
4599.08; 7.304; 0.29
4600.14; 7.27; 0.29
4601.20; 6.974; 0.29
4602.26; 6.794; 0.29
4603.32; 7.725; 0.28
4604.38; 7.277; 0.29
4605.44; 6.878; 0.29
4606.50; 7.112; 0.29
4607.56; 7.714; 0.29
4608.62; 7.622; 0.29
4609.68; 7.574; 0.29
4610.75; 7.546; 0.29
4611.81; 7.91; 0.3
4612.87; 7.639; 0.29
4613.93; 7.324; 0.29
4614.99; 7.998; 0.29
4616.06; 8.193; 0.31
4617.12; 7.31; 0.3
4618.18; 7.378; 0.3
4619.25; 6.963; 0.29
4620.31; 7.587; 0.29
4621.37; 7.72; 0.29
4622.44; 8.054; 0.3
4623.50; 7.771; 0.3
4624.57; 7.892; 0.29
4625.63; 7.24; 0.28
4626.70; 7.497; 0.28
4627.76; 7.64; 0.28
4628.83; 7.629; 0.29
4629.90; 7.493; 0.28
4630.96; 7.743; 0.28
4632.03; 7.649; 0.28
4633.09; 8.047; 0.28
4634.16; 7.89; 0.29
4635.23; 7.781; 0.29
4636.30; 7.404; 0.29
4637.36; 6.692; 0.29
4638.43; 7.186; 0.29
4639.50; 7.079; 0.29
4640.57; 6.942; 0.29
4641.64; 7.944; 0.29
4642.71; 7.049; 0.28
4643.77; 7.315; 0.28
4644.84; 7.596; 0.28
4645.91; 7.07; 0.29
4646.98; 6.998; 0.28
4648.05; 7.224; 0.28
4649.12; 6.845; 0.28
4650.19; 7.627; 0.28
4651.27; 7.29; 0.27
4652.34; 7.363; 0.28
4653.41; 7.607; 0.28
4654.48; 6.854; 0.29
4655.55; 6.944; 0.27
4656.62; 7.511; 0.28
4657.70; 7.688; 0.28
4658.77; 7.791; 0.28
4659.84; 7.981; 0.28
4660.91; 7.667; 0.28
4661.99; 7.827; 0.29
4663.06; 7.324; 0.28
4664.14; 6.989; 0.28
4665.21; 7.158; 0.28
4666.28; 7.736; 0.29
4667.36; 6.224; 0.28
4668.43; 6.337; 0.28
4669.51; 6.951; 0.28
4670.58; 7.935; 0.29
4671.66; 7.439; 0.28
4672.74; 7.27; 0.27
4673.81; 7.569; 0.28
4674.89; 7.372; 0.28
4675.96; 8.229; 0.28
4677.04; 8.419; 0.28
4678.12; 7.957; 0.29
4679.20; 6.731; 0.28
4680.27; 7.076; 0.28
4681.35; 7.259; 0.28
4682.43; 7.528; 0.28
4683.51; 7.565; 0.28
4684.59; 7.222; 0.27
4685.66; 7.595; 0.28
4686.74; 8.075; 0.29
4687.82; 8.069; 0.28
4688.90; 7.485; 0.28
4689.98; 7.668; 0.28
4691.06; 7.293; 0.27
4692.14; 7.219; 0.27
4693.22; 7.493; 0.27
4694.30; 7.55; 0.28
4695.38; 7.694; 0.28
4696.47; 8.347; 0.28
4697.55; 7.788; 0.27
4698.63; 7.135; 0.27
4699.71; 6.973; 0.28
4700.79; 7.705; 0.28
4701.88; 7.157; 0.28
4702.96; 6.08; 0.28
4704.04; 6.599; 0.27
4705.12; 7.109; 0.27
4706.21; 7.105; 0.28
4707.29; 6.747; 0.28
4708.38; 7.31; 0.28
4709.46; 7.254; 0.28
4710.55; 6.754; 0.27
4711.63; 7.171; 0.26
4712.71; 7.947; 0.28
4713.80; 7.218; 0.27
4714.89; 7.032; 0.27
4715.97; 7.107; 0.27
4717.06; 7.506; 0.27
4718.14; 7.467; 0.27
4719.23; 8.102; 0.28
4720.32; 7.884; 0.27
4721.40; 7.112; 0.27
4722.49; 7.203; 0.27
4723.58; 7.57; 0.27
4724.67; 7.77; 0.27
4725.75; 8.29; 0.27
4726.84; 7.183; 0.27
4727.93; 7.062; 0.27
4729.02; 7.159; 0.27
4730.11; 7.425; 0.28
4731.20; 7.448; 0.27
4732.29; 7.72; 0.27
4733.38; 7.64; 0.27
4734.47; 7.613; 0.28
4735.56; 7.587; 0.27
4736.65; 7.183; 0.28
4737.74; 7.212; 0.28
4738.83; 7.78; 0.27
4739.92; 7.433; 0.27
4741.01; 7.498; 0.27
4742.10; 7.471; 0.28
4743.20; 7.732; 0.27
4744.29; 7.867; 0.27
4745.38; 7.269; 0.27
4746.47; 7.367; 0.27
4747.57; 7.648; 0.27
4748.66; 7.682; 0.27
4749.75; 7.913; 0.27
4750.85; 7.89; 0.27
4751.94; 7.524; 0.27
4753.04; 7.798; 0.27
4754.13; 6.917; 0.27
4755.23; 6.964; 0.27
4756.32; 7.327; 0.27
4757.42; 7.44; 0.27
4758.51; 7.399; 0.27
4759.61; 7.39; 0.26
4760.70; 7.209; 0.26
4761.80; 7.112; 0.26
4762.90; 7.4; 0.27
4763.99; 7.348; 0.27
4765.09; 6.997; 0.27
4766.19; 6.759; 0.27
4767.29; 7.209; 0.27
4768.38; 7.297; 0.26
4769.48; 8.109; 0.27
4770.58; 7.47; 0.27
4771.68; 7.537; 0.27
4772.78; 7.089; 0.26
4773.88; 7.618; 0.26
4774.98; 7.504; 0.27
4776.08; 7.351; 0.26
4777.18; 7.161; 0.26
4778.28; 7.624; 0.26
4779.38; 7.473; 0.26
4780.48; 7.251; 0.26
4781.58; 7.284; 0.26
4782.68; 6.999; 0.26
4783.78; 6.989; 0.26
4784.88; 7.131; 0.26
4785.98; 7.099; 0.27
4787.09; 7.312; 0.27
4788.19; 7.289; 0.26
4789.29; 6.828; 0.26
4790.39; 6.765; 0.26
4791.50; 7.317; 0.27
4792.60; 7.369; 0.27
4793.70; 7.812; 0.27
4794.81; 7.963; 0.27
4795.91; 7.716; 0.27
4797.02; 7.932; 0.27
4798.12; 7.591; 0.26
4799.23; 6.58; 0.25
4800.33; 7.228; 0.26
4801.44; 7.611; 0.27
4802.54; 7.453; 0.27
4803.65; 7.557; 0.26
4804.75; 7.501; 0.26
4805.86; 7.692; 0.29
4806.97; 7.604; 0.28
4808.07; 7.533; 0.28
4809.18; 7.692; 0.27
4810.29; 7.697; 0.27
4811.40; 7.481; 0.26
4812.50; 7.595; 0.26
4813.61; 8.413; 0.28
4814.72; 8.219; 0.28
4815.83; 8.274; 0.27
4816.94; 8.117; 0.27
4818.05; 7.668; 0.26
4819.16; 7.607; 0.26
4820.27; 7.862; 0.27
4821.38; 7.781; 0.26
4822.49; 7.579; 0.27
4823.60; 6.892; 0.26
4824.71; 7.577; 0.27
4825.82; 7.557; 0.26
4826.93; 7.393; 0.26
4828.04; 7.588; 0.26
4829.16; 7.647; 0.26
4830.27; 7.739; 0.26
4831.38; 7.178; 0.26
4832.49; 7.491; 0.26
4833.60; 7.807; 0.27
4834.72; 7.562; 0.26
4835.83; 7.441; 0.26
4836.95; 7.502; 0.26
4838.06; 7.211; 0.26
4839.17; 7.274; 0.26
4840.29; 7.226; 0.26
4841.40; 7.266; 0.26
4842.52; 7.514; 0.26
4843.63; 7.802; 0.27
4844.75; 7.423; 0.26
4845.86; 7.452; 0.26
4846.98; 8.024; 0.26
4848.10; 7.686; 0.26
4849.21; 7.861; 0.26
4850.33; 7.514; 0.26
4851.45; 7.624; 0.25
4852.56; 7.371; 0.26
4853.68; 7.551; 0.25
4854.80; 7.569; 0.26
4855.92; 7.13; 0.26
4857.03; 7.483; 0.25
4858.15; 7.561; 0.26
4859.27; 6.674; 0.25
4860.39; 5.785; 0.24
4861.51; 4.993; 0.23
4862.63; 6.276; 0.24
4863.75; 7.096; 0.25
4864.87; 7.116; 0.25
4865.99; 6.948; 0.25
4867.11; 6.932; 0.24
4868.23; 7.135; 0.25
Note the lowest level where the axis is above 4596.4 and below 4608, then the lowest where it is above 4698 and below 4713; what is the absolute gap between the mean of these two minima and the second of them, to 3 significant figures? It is 0.357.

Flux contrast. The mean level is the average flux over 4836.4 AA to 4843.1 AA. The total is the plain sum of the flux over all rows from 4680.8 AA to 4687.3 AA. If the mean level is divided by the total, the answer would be 0.162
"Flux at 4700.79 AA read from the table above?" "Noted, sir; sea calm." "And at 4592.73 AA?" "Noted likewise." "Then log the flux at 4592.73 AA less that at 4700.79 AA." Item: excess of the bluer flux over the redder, -0.4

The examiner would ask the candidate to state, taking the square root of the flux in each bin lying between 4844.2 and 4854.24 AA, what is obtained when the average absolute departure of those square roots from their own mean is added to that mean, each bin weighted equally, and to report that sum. 2.79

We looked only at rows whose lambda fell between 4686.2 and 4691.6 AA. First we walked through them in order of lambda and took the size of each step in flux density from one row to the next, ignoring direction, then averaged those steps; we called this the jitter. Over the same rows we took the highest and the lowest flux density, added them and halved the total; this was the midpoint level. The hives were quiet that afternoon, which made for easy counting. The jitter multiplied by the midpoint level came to 2.21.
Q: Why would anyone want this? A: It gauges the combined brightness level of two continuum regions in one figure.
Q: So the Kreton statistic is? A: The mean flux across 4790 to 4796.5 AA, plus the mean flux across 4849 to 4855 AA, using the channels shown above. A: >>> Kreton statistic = 15.1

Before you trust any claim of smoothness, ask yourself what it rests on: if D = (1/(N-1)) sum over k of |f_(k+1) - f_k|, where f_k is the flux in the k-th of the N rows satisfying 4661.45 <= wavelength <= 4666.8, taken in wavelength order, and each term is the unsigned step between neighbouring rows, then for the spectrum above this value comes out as 0.40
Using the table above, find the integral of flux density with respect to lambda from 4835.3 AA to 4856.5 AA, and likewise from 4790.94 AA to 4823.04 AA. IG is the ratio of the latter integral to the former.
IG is 1.5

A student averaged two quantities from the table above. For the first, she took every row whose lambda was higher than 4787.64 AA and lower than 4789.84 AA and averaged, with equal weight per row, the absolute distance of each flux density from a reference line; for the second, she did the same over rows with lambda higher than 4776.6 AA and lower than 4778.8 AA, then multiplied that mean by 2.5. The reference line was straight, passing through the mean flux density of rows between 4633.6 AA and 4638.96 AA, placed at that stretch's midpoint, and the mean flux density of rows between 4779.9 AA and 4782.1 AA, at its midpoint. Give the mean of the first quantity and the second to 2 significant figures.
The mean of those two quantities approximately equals 0.40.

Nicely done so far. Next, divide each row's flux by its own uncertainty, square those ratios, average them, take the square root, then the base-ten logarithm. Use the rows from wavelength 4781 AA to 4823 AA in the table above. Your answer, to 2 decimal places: 1.45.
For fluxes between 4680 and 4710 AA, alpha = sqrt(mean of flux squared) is 7.37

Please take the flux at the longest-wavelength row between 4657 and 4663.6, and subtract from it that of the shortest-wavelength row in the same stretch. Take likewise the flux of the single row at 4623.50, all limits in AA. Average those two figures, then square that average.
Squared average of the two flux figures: 13.7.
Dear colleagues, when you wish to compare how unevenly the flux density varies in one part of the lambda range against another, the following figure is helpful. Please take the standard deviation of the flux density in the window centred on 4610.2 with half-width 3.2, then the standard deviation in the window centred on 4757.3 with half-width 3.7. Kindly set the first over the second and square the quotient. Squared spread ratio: 0.4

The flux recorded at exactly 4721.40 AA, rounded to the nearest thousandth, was 7.112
